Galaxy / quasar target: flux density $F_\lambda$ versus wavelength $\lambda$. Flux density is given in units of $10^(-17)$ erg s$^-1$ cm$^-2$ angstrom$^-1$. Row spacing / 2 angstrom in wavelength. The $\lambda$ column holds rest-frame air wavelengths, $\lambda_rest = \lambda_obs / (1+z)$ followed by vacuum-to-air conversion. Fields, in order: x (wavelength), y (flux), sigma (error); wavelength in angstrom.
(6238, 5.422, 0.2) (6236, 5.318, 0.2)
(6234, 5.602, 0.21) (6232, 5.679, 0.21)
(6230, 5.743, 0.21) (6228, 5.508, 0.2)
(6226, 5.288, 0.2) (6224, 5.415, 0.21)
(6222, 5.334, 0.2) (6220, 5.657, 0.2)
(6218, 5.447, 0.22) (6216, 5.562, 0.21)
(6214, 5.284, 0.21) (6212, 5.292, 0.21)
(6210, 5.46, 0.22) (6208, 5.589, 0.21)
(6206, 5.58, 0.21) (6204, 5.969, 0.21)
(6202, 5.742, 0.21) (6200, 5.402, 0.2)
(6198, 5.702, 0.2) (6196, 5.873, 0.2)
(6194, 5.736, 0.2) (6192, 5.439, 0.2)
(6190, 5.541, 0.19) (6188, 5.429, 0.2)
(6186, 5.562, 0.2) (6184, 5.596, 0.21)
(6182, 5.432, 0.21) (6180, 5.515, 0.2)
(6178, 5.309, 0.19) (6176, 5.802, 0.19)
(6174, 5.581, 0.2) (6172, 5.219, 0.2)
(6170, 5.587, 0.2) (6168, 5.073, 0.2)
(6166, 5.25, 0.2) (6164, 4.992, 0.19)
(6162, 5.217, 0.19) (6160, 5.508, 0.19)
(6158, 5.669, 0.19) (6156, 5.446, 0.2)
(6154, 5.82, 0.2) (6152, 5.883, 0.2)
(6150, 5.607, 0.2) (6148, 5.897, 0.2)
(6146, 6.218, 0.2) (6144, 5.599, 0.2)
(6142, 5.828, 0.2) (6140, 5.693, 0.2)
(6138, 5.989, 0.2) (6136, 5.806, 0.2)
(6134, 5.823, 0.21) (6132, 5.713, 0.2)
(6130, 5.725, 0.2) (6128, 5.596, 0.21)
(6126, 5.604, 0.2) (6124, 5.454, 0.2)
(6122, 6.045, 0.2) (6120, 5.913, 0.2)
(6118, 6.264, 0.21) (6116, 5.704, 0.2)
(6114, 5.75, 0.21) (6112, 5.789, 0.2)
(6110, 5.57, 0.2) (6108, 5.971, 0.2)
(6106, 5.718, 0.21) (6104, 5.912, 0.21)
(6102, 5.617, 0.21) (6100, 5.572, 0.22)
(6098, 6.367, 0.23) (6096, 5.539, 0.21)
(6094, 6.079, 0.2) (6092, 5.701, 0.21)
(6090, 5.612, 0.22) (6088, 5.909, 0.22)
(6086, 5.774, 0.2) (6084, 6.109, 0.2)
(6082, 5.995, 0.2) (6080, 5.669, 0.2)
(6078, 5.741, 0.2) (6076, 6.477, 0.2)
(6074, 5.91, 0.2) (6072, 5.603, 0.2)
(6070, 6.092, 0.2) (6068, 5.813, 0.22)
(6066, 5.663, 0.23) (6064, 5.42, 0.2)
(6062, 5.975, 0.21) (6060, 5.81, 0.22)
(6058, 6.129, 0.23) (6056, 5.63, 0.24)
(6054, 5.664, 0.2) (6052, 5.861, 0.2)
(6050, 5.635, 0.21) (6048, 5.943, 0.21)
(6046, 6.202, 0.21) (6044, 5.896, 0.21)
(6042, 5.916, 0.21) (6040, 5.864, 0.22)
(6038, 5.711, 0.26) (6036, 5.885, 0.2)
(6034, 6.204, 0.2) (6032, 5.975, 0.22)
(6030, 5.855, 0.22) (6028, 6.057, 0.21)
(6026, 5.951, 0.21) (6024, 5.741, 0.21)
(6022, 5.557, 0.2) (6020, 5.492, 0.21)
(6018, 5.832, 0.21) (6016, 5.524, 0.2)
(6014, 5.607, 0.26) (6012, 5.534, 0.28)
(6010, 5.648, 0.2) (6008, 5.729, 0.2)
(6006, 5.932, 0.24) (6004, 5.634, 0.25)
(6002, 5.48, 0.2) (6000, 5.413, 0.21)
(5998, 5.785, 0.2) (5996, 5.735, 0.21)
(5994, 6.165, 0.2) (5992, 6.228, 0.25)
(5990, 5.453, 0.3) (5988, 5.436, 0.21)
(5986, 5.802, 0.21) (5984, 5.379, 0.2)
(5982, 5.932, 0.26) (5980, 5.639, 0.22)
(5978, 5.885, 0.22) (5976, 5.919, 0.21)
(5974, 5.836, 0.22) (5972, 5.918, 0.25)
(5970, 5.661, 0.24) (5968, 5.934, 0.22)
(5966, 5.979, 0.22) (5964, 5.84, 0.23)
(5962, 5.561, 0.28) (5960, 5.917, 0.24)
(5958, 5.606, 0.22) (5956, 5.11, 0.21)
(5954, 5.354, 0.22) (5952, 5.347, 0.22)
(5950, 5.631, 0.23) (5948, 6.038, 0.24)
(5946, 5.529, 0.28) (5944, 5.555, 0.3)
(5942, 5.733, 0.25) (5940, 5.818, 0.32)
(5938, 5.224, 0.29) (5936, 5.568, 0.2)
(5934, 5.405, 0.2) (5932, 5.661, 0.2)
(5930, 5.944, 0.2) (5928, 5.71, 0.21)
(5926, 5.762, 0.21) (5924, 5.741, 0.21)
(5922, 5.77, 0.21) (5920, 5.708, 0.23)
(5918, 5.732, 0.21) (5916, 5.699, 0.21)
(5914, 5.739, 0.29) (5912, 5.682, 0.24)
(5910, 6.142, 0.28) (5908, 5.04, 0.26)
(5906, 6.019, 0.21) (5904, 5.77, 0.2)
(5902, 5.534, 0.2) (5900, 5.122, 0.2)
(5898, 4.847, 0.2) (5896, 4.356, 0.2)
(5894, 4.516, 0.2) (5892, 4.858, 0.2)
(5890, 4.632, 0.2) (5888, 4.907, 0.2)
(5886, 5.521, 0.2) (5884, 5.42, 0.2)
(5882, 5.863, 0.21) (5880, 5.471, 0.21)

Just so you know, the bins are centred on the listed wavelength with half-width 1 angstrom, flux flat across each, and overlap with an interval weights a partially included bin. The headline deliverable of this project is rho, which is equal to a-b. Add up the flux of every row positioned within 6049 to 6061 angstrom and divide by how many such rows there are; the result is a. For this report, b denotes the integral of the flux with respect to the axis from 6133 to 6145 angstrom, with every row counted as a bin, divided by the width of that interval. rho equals 0.0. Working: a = 5.79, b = 5.8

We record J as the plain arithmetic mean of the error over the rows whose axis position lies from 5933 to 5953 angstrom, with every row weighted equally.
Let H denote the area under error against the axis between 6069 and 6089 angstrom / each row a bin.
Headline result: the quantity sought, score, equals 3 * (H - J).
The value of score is 11.36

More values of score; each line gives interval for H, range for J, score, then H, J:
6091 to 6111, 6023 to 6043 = 11.95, 4.20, 0.216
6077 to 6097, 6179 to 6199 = 11.76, 4.12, 0.201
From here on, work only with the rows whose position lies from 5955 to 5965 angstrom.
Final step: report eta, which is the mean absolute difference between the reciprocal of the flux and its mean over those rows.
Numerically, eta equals 0.0071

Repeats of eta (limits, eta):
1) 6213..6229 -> 0.0036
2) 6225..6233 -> 0.0051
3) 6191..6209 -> 0.0047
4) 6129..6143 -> 0.0022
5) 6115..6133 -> 0.0057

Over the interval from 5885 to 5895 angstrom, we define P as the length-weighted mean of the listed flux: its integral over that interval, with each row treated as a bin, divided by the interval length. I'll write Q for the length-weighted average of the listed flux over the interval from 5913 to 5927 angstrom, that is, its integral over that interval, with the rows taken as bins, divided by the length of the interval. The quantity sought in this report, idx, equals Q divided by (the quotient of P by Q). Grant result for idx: 6.7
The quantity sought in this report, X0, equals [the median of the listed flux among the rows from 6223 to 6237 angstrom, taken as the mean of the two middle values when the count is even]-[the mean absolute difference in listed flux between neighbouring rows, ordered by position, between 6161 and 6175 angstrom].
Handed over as 5.19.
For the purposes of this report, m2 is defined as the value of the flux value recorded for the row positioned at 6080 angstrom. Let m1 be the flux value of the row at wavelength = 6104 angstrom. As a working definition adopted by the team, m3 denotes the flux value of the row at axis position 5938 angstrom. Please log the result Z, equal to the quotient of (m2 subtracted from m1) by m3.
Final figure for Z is 0.047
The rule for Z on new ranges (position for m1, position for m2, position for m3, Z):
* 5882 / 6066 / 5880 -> 0.037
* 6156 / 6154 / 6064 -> -0.069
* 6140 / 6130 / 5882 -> -0.005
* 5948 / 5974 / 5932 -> 0.036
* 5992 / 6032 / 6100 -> 0.045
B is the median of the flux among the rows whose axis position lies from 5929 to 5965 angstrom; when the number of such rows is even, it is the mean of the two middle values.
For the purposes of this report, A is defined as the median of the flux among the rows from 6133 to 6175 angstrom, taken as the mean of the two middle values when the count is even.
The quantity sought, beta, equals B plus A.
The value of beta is 11.2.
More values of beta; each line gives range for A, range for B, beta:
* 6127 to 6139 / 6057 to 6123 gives 11.6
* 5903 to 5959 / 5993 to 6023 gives 11.3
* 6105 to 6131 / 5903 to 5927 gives 11.5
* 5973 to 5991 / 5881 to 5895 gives 10.7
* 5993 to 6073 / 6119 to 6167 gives 11.5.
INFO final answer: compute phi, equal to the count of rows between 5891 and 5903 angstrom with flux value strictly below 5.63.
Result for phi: 6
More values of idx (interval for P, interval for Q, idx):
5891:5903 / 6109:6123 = 7.1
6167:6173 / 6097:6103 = 6.5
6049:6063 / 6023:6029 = 6.0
